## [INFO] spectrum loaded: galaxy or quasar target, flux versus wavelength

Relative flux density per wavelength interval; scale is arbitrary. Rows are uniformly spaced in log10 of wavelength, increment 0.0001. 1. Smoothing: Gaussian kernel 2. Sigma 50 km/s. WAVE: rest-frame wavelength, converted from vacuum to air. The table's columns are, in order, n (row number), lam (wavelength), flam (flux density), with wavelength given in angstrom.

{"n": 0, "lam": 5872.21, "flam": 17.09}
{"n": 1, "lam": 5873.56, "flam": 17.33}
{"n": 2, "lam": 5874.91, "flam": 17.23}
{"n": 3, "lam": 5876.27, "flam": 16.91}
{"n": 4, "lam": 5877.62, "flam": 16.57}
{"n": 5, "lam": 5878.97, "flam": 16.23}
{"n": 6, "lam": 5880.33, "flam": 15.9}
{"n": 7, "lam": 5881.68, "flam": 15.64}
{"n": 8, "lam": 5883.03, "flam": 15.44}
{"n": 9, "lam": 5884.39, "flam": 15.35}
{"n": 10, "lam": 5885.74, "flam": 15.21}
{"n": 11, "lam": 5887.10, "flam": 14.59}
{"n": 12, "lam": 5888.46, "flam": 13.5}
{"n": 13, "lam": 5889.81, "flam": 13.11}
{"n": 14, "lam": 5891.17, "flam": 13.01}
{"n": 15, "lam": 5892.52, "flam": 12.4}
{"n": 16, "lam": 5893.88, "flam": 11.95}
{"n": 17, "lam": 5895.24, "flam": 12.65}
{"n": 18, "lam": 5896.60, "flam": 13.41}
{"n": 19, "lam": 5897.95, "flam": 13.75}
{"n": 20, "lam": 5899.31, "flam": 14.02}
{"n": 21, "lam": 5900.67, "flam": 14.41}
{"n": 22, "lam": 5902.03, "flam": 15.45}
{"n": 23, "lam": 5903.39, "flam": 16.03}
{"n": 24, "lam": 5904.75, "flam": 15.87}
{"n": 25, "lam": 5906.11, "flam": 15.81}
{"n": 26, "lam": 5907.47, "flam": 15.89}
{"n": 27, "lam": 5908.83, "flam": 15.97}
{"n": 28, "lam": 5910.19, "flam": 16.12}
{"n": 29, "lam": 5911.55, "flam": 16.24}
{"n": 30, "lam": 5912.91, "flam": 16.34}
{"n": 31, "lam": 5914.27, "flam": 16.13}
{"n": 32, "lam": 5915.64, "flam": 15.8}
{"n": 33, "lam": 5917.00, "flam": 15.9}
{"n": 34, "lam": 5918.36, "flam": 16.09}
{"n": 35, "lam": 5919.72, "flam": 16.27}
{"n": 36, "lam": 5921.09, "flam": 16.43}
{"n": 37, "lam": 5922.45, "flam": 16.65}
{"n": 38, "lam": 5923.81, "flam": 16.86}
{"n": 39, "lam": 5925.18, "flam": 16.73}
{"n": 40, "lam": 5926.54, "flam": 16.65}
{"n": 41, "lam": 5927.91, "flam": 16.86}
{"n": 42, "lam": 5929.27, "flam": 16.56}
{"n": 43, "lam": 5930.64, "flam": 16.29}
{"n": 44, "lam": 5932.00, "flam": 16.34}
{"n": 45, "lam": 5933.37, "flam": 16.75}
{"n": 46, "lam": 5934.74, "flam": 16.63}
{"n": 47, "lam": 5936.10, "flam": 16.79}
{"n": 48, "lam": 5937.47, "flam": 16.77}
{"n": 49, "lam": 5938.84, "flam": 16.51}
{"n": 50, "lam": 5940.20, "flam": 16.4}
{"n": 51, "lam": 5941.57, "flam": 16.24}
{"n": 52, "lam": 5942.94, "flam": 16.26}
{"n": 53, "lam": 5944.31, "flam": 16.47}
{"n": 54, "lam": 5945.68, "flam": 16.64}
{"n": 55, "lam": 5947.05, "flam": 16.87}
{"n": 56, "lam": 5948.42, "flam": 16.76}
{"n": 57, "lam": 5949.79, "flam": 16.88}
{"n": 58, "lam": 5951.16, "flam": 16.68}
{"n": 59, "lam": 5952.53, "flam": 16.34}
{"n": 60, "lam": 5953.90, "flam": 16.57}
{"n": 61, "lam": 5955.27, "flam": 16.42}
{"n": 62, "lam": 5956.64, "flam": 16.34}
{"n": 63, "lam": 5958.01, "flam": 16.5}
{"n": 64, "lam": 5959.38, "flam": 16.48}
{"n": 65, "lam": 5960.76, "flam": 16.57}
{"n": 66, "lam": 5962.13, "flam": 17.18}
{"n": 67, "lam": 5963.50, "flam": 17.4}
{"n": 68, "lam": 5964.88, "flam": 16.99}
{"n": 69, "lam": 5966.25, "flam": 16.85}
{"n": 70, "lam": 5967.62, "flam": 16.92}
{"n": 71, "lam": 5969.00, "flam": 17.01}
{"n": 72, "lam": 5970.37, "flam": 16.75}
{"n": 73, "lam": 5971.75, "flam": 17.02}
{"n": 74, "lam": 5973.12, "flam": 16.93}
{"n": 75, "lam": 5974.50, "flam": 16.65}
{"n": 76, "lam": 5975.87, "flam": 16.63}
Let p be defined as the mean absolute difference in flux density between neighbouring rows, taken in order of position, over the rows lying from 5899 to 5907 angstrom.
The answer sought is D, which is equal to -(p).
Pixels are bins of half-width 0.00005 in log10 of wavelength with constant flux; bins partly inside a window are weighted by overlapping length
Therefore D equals -0.45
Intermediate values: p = 0.45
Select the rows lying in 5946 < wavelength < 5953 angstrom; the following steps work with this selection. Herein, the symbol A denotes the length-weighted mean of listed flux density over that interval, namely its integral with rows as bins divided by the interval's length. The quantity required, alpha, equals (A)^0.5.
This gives 4.09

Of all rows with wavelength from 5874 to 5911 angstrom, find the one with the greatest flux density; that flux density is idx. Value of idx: 17.23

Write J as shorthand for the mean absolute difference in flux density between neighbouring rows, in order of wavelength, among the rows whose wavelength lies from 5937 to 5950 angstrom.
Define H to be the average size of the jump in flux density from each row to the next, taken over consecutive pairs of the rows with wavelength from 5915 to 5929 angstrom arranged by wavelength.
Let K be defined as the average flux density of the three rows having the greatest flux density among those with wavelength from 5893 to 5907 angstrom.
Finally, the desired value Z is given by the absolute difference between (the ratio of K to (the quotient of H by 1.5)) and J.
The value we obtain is 145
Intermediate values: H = 0.16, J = 0.15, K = 15.90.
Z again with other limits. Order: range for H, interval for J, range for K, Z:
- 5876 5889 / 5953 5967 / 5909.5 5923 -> 65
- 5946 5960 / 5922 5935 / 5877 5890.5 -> 155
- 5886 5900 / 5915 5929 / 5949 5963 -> 48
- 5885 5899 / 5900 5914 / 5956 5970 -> 46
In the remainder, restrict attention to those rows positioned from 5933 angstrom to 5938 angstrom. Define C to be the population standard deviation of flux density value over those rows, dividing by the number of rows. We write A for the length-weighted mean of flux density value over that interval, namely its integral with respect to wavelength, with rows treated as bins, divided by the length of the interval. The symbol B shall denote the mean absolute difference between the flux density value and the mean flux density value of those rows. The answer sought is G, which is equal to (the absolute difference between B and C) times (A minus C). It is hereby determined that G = 0.16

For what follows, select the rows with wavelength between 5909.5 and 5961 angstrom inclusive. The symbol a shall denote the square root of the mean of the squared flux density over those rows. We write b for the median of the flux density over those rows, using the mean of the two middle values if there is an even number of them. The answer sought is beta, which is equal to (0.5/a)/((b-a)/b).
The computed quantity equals 47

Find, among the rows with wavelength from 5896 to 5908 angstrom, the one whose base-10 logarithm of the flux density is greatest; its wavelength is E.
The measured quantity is 5903.39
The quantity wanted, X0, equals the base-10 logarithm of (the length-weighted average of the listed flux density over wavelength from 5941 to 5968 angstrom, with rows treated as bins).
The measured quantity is 1.22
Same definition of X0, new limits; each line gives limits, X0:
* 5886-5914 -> 1.16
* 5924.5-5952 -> 1.22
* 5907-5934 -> 1.21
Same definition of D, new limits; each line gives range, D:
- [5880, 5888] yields -0.26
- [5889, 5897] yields -0.52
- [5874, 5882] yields -0.32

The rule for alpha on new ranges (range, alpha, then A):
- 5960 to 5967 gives 4.12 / 17.0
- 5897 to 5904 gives 3.83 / 14.7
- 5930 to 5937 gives 4.07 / 16.6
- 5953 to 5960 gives 4.06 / 16.5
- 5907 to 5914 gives 4.02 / 16.1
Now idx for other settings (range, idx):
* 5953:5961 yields 16.57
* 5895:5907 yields 16.03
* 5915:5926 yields 16.86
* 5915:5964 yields 17.4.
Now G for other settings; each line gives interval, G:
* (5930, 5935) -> 0.09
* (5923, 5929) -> 0.08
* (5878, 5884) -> 0.52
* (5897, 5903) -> 1.70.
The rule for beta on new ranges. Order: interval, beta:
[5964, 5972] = 16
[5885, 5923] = 1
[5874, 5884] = -9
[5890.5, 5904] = -3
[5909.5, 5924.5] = -25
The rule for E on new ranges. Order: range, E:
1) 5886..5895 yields 5887.10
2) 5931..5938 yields 5936.10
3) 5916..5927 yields 5923.81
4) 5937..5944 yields 5937.47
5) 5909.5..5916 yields 5912.91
